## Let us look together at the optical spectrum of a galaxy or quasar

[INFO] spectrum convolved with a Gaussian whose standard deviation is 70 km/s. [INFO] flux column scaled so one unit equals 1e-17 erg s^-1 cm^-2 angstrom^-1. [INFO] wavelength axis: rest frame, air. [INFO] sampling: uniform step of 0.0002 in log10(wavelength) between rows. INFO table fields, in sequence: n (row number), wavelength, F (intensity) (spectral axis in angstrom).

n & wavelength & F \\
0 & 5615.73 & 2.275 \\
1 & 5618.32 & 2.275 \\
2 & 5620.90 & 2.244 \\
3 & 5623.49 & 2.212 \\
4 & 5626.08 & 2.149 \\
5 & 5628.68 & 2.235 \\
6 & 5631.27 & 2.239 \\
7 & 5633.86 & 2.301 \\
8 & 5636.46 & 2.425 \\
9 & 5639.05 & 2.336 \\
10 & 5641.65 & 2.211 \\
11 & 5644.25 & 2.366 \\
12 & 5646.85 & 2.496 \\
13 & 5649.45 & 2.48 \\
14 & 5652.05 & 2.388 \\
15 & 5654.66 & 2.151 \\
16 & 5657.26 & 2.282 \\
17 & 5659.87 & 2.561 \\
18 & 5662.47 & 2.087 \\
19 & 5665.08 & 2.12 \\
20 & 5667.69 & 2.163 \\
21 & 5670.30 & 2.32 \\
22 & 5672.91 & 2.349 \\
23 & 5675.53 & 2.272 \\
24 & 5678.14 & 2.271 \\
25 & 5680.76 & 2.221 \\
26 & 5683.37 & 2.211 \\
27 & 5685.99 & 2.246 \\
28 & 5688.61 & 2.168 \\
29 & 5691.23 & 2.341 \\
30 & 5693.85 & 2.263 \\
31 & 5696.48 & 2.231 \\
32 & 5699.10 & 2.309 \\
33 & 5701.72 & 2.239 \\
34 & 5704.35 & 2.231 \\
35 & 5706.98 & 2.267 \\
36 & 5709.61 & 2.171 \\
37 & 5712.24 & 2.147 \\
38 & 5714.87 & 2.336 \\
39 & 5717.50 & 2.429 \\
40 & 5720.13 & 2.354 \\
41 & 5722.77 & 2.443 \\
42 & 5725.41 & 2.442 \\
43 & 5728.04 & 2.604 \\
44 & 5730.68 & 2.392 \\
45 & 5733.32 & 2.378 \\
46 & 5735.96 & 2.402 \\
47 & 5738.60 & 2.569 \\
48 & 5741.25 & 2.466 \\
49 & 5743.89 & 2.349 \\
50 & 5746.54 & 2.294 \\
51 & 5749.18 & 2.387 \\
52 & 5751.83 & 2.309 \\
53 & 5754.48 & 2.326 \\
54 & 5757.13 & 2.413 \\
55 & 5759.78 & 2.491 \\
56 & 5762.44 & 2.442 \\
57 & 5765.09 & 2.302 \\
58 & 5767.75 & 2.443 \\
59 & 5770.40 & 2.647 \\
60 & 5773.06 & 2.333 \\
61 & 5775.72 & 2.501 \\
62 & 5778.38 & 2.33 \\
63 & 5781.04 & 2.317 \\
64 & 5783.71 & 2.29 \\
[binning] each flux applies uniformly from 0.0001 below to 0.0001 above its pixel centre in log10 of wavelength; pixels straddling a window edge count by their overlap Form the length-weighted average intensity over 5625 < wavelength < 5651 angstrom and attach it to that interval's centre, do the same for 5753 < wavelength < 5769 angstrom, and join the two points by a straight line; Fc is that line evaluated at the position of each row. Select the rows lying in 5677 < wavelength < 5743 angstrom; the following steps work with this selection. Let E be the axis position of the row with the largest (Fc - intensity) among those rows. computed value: 5712.24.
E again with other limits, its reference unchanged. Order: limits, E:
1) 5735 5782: 5765.09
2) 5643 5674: 5662.47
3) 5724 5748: 5746.54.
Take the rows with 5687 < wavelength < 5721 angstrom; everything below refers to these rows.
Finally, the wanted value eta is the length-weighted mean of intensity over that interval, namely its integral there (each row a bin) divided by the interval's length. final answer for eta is 2.27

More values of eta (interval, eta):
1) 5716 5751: 2.42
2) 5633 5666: 2.33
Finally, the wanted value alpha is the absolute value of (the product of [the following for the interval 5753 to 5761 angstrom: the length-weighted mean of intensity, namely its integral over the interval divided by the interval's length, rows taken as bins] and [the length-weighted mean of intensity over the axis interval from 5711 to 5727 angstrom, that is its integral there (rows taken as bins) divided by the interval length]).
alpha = 5.7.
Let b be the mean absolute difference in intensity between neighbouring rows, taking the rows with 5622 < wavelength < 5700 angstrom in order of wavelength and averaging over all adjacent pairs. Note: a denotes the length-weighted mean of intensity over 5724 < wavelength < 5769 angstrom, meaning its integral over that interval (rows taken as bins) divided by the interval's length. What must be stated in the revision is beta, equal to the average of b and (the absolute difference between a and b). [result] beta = 1.21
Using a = 2.41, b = 0.10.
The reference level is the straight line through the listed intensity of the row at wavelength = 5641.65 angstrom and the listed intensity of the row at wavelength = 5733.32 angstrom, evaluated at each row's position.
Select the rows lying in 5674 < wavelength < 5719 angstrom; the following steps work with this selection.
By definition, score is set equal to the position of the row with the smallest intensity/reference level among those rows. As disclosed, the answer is 5712.24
